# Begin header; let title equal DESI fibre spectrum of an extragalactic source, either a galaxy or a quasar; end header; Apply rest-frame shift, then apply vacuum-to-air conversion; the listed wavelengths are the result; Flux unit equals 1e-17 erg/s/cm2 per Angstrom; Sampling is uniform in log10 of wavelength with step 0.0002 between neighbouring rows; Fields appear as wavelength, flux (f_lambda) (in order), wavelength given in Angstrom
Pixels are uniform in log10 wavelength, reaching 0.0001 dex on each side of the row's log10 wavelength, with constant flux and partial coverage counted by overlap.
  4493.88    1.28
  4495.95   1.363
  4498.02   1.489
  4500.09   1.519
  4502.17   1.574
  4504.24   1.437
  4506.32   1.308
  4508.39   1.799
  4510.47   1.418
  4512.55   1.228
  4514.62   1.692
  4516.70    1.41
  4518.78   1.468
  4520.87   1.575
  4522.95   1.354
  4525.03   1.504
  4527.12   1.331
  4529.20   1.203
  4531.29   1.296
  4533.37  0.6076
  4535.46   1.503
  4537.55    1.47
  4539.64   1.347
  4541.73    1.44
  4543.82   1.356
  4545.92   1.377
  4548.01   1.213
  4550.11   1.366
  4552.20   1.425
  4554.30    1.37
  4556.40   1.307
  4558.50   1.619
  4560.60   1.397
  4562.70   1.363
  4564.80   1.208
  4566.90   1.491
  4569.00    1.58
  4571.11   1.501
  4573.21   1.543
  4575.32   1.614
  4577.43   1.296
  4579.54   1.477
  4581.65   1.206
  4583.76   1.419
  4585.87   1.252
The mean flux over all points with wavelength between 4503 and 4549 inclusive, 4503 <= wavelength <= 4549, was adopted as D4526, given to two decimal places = 1.38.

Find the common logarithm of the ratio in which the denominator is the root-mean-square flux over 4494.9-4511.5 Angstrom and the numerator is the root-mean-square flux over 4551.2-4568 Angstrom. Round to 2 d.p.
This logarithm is -0.03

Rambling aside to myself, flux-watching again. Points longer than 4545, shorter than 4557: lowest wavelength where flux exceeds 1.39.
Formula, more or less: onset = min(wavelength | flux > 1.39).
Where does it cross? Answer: 4552.20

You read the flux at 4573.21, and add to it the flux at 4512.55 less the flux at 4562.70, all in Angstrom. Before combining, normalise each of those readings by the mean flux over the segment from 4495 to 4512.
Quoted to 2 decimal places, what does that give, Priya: 0.95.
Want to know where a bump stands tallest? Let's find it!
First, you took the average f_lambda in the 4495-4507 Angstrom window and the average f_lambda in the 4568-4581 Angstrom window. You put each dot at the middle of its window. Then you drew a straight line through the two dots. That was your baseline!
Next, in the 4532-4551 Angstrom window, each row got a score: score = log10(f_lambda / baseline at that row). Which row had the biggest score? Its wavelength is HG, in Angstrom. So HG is 4535.46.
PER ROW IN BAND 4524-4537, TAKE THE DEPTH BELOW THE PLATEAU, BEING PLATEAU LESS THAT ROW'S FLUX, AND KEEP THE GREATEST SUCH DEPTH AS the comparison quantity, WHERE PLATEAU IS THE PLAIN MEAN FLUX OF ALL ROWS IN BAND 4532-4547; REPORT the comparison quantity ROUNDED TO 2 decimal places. 0.69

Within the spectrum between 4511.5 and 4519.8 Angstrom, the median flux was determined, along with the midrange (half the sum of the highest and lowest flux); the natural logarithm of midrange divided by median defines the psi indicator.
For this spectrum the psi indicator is 0.01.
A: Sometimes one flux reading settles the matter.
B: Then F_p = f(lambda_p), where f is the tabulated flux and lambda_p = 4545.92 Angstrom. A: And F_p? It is 1.377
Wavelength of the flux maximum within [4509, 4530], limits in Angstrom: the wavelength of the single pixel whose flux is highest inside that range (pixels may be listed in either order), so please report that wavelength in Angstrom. 4514.62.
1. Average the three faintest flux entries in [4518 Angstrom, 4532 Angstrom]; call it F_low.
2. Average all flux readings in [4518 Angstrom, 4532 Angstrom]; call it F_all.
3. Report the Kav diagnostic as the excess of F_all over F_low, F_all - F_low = 0.11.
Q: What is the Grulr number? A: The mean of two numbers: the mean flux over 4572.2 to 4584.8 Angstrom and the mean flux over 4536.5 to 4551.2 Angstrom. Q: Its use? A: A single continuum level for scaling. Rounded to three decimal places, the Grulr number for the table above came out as 1.396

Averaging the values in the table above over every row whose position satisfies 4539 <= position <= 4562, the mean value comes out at 1.38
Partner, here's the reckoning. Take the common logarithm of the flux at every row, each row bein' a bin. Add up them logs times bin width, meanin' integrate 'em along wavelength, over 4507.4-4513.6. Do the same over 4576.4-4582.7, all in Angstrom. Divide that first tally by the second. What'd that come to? 1.3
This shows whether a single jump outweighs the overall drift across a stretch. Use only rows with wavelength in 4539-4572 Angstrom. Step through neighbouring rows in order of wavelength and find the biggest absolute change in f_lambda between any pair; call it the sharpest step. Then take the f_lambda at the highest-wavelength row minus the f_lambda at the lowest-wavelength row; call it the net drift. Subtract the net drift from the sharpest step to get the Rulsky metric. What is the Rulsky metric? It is 0.16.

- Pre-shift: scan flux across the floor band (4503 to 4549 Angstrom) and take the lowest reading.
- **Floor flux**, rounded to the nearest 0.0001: 0.6076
